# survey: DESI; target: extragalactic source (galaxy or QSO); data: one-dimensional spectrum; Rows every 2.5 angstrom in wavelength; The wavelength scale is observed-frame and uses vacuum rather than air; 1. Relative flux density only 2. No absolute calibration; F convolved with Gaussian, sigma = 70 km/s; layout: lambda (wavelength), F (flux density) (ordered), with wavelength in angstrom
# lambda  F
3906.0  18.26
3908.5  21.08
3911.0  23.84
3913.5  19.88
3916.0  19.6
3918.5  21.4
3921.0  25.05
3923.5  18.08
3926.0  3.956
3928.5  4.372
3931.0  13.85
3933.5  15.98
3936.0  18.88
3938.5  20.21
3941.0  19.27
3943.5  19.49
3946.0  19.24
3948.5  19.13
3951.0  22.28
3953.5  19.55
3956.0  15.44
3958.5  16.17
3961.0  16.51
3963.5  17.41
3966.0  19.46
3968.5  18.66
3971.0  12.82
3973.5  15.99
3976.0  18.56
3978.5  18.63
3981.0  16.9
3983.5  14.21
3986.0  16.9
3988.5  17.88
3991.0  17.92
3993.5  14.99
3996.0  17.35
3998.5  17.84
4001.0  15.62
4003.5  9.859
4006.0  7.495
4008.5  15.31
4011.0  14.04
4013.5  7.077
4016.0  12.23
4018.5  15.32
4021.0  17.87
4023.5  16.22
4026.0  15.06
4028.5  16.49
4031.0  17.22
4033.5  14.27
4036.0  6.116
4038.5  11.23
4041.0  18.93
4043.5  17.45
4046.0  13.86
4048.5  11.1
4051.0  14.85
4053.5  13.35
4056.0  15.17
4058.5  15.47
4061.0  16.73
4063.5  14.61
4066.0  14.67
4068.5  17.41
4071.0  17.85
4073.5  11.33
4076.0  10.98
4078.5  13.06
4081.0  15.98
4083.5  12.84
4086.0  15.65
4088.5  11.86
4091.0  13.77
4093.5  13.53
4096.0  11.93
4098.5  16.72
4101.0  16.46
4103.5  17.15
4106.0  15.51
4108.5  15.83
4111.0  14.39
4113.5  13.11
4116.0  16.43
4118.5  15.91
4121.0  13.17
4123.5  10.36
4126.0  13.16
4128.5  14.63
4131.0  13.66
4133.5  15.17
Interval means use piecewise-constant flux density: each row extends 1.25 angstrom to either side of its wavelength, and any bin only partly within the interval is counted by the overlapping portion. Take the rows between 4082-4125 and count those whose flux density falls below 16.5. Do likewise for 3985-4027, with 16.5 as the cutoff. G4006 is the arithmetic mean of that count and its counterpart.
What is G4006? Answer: 13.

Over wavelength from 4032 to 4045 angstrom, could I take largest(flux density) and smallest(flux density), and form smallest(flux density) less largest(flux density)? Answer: -13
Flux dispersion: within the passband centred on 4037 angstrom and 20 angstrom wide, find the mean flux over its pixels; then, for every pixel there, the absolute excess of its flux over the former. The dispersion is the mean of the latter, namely 3.1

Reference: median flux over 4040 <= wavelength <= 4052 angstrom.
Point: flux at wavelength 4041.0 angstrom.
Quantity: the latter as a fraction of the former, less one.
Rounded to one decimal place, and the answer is 0.3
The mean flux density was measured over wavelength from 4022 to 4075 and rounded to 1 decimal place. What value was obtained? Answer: 14.7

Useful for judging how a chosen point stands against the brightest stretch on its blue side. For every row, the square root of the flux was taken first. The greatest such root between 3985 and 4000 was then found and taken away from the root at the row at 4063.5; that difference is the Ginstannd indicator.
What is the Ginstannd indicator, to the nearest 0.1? -0.4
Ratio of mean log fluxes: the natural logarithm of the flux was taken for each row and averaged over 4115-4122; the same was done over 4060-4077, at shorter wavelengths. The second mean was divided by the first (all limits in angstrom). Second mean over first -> 0.99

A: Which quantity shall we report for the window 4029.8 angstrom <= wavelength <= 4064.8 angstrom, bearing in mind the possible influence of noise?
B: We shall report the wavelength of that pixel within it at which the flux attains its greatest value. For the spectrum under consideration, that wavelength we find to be 4041.0 angstrom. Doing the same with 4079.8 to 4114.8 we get 4103.5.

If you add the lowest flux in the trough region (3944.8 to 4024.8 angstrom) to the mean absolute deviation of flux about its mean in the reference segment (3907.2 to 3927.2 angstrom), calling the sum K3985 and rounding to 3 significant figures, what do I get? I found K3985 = 11.1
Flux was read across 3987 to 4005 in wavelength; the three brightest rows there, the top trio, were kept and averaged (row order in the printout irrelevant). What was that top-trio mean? 17.9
